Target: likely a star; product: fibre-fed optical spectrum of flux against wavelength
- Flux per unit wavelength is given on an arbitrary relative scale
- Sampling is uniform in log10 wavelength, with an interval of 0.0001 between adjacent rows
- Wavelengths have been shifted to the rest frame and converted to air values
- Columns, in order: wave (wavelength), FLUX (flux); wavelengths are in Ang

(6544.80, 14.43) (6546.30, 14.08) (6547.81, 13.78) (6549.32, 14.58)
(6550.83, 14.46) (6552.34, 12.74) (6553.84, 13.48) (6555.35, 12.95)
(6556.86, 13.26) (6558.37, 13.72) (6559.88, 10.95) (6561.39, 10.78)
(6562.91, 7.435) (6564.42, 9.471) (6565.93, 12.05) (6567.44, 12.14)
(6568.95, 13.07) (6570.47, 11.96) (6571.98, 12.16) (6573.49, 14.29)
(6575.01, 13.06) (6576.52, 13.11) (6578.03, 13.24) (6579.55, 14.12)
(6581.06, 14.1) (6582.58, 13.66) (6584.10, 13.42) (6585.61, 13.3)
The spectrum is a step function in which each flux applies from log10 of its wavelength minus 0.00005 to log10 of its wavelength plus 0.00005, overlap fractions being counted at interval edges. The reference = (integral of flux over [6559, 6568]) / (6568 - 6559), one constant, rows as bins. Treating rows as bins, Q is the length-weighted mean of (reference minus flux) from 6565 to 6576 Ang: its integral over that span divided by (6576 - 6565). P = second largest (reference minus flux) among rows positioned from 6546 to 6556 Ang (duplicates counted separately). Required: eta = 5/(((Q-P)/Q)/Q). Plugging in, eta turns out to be 74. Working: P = -2.5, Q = -2.2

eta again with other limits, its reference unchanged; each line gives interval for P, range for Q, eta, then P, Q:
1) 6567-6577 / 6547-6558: -33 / -1.7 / -3.1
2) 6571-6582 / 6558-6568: 0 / -2.6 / -0.3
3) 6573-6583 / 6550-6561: 338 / -2.6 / -2.5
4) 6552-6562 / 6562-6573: -10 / -0.5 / -0.8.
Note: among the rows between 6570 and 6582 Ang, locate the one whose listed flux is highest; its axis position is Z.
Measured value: 6573.49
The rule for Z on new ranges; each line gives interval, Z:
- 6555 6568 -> 6558.37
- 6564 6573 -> 6568.95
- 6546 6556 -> 6549.32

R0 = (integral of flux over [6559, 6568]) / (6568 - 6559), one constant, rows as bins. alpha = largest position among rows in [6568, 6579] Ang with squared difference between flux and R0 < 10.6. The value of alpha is 6578.03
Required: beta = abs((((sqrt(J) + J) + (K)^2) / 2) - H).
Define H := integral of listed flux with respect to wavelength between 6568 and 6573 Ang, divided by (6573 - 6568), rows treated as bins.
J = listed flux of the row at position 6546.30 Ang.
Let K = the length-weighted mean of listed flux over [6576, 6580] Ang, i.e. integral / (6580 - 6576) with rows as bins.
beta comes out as 87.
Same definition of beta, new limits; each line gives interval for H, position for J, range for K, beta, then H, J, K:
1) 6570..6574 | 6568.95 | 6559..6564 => 43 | 12.8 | 13.07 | 9.8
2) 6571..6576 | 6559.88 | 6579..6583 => 92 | 13.1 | 10.95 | 14.0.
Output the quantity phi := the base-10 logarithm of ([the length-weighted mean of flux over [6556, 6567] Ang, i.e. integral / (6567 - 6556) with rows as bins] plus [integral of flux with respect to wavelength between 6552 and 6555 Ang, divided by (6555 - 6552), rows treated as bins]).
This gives 1.39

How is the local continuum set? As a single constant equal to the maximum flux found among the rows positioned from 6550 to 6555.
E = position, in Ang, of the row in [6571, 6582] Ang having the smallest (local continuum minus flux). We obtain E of 6573.49 Ang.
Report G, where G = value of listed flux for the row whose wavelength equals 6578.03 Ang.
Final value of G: 13.24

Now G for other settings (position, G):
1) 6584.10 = 13.42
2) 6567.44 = 12.14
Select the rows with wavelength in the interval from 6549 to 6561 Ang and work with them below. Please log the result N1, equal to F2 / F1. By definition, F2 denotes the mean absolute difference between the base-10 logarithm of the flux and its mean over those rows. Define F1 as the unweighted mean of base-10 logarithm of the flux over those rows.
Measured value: 0.024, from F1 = 1.12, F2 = 0.027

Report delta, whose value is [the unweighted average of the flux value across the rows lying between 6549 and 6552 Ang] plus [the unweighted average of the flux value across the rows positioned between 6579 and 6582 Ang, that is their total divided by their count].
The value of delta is 28.6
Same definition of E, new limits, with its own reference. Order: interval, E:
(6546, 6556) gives 6549.32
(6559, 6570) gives 6568.95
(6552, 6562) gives 6558.37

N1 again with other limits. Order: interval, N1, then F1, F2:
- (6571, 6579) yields 0.014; 1.12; 0.016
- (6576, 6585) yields 0.010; 1.13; 0.011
